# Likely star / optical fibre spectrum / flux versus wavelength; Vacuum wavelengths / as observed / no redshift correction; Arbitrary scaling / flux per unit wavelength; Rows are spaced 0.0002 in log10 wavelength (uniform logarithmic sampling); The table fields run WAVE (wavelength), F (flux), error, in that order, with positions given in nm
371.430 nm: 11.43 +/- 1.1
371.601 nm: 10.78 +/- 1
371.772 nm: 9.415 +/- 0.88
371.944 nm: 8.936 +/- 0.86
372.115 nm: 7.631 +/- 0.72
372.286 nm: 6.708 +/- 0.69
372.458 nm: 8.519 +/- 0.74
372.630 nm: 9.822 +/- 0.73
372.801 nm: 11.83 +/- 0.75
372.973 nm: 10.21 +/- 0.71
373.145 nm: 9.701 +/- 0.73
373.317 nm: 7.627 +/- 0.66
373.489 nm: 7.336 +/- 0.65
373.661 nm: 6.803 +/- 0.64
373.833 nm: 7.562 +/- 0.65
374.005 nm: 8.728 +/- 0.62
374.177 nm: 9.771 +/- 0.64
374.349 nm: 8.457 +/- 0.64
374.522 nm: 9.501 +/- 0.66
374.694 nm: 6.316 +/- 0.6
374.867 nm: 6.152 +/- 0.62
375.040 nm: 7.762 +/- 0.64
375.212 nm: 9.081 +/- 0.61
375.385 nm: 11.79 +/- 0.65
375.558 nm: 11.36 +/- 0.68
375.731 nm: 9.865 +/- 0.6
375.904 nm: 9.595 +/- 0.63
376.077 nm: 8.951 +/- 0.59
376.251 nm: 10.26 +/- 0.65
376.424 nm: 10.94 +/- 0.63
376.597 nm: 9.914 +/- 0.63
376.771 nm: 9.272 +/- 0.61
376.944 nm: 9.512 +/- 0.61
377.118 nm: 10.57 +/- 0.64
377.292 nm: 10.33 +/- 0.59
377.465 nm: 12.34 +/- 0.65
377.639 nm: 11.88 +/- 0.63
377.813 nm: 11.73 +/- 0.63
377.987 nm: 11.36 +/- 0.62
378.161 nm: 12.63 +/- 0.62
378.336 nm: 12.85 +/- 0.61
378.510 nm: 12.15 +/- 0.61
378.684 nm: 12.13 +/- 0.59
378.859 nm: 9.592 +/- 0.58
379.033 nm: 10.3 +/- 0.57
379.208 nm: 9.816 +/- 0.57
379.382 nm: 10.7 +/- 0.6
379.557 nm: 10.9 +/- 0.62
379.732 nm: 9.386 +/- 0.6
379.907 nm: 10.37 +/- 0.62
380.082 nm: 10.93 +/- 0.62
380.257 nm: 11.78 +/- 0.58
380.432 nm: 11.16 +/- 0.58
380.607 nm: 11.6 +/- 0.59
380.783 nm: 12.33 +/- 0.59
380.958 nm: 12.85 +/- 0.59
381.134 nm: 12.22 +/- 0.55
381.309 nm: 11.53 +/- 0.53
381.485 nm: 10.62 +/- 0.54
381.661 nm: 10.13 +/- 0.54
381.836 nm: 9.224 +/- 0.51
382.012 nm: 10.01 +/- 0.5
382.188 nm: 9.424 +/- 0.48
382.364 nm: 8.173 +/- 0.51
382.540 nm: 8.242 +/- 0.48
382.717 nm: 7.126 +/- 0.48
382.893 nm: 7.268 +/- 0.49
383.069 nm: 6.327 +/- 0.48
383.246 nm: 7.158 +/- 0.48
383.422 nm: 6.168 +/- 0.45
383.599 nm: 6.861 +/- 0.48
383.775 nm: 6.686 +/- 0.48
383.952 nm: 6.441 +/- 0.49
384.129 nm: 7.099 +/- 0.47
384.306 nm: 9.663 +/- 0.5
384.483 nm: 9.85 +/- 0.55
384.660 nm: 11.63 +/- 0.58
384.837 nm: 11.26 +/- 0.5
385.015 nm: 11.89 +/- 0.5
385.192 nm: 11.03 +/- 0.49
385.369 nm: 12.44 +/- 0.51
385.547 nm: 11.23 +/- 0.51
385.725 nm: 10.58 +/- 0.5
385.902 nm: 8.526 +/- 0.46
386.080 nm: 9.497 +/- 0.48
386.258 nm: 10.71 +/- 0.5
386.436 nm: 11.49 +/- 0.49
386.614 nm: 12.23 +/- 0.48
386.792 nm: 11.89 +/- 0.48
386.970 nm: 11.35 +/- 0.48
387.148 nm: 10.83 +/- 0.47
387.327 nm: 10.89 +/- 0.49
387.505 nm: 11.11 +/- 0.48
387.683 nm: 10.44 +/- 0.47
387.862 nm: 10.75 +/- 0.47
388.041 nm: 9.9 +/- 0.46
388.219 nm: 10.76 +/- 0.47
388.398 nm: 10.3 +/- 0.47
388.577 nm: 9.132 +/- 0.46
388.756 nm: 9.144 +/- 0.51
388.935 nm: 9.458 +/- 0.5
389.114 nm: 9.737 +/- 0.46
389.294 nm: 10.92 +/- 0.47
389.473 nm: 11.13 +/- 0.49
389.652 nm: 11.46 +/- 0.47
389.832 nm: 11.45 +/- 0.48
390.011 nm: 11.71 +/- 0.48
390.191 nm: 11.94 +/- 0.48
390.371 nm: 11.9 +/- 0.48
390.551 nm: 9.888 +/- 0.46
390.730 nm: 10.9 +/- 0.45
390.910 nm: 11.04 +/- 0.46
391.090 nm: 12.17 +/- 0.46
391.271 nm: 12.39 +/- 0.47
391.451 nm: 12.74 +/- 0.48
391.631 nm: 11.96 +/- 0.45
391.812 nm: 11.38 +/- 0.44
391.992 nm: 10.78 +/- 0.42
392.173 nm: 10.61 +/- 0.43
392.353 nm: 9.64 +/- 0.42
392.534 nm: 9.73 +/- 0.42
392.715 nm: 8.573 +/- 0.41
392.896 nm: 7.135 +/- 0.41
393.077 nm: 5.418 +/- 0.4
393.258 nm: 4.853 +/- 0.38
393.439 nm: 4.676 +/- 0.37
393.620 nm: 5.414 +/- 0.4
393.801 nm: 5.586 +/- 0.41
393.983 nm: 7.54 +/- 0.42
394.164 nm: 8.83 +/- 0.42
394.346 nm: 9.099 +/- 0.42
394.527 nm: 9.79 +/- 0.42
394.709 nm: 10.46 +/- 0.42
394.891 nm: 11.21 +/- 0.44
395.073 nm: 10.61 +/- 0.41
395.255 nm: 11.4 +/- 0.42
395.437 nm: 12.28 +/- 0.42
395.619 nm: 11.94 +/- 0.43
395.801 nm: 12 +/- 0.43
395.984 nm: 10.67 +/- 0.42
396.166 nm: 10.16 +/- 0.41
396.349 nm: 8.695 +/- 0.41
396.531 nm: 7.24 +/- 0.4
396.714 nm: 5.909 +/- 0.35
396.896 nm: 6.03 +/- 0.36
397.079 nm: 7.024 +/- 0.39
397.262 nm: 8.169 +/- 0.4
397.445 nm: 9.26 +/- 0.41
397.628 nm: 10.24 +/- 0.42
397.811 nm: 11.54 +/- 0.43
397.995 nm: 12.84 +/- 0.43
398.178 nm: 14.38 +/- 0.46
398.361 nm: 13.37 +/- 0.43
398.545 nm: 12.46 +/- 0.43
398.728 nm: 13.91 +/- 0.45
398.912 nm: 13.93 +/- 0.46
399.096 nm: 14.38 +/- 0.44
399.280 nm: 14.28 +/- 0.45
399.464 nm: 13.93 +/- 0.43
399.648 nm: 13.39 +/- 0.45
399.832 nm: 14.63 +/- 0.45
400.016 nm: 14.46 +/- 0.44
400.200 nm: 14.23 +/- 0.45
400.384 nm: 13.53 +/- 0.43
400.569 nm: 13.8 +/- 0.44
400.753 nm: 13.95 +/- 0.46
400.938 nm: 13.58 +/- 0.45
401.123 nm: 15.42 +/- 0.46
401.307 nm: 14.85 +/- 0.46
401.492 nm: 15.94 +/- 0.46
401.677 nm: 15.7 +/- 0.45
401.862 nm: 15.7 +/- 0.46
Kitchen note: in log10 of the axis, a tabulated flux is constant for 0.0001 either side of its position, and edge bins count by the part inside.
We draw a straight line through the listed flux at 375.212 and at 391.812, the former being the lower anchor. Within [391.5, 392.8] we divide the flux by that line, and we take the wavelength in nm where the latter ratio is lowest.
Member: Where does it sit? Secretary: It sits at 392.715 nm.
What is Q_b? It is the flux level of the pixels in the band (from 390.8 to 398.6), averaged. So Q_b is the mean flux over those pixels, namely 10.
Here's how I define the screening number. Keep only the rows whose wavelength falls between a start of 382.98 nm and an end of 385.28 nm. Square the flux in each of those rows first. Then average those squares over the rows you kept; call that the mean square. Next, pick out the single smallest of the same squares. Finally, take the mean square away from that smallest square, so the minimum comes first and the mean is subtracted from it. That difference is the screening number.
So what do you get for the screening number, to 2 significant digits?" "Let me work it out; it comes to -41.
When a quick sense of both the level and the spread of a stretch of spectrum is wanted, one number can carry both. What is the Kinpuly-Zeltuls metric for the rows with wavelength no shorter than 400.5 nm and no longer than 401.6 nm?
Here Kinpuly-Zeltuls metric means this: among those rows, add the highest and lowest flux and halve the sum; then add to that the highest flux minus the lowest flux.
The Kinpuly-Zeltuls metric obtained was 17.1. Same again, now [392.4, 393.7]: 12.3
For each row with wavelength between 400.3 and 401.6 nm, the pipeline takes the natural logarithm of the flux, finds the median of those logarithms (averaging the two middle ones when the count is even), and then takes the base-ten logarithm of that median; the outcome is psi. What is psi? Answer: 0.42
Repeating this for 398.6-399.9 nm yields 0.42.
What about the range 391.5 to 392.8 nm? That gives 0.37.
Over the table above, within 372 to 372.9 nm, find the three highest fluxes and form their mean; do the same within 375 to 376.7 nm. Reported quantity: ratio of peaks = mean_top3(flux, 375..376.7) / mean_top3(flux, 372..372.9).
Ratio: 1.13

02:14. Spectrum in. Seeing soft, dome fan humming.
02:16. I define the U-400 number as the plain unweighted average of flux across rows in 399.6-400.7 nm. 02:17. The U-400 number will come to 14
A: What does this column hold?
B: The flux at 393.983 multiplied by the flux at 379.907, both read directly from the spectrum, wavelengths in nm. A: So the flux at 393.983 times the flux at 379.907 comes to 78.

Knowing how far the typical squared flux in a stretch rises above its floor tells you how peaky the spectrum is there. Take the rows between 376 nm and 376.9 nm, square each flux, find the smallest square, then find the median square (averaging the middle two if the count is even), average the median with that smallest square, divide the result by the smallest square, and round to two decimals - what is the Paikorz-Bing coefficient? 1.11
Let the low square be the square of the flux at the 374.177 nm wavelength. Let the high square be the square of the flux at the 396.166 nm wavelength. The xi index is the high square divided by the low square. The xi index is 1.08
